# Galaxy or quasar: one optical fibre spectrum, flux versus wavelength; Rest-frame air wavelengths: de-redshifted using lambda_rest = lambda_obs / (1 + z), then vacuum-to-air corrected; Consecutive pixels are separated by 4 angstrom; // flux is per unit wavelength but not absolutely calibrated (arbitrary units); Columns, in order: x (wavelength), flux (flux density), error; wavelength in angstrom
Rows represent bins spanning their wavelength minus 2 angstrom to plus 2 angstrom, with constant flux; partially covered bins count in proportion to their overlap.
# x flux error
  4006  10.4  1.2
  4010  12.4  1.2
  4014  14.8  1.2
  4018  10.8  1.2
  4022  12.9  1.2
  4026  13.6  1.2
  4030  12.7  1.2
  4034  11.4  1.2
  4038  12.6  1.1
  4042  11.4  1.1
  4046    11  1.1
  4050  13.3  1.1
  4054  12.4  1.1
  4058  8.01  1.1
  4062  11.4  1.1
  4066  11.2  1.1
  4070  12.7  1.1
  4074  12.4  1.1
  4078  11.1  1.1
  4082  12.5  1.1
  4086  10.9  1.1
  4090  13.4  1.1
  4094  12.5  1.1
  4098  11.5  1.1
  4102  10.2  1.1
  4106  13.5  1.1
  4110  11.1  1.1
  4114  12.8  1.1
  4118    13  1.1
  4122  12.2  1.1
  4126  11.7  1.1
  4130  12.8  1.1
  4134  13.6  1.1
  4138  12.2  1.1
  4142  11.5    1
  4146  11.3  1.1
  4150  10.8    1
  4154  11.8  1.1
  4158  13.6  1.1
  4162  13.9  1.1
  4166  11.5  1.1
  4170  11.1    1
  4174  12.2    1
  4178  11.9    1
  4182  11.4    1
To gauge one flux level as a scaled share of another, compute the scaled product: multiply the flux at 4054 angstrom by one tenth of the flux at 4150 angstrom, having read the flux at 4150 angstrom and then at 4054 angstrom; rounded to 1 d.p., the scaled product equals 13.4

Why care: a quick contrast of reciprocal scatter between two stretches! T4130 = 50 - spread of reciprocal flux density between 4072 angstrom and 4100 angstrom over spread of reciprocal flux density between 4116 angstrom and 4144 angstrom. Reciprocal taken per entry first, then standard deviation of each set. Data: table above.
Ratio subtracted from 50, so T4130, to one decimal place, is 48.7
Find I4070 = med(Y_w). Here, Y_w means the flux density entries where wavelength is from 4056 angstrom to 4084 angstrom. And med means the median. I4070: 11.4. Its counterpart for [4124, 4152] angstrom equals 11.7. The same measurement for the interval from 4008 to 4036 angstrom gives 12.7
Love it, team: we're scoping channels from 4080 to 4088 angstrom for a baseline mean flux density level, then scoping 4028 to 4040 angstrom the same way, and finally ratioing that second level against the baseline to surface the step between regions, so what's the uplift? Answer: 1.05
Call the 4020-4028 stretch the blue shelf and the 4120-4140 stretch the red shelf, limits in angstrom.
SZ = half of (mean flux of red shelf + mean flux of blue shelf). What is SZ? 12.9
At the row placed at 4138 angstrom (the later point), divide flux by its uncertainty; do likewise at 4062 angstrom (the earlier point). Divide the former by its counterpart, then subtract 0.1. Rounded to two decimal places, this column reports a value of 0.97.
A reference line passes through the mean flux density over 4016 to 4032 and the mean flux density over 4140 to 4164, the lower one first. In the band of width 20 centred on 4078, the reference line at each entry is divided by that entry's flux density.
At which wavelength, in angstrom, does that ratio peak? 4086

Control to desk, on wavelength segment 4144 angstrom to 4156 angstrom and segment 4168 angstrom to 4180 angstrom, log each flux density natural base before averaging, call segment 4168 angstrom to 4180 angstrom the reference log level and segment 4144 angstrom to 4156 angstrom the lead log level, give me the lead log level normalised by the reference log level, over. 0.98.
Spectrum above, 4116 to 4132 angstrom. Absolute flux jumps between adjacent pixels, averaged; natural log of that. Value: -0.2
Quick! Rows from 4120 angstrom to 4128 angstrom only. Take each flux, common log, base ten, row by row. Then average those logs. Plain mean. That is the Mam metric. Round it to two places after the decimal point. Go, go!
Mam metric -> 1.08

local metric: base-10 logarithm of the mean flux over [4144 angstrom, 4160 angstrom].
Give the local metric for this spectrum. 1.07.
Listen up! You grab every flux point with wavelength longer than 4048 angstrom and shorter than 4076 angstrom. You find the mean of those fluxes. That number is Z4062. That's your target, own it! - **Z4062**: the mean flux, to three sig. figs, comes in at 11.6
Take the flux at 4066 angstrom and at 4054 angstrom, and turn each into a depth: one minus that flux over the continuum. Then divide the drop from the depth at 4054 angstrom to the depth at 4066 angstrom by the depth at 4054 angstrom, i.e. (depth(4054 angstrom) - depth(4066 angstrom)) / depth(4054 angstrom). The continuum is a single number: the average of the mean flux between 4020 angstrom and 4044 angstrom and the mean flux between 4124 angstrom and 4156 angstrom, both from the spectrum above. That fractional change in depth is 5.9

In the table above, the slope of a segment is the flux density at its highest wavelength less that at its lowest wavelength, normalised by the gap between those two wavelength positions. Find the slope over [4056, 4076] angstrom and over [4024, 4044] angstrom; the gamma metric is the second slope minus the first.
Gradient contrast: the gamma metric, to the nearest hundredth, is -0.41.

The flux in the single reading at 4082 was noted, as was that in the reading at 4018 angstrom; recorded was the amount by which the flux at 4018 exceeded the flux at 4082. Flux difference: -1.7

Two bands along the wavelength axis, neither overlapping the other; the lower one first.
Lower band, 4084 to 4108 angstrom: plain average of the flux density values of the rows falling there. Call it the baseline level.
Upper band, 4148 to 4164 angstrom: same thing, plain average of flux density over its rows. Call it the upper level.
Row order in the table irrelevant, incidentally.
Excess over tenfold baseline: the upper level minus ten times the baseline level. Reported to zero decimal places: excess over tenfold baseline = -107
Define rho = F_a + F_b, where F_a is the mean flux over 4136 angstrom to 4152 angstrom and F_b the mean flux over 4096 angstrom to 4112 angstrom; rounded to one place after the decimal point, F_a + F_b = 23.0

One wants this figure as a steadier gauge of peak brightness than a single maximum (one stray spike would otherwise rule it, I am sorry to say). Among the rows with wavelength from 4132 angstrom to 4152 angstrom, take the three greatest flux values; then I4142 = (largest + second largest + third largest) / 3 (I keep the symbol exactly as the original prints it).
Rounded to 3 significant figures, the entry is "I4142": 12.4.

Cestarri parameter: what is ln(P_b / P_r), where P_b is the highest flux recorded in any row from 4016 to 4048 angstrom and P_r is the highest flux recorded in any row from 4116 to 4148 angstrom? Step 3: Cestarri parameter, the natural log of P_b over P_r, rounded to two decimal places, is 0.00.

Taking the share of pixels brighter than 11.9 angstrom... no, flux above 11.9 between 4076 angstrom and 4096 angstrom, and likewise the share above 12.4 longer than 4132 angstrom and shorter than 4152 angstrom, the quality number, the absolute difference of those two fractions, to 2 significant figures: 0.40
